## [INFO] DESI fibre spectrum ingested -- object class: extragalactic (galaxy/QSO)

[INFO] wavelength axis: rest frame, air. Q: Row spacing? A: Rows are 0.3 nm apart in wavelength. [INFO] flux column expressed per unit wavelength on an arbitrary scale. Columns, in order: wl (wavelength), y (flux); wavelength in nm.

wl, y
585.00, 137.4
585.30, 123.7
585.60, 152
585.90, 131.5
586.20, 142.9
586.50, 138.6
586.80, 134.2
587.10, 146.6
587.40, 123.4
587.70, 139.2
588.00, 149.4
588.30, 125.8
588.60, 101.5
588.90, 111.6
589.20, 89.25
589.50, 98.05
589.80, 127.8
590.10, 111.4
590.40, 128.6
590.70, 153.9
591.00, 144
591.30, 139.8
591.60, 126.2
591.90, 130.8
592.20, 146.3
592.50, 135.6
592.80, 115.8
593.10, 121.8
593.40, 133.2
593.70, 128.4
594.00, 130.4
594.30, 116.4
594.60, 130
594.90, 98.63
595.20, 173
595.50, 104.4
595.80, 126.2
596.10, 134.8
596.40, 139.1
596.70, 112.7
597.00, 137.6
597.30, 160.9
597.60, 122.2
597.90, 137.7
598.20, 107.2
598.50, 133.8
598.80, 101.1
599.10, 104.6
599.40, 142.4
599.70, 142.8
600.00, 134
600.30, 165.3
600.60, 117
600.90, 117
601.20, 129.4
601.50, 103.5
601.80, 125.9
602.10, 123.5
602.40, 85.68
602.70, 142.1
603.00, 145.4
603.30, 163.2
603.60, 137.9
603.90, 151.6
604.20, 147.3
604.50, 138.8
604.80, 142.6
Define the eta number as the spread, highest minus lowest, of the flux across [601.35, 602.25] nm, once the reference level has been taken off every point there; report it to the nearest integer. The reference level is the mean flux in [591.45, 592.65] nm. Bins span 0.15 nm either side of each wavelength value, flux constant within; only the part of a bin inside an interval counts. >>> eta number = 22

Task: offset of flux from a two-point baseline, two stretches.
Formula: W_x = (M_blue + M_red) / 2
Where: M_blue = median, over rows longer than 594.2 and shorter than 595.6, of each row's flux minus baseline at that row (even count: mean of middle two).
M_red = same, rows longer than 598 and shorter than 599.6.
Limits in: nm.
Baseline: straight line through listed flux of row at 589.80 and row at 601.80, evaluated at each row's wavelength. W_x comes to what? -15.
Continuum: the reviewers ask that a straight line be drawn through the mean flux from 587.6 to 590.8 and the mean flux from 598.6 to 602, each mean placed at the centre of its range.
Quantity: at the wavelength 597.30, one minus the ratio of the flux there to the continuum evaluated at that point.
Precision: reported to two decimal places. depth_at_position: -0.29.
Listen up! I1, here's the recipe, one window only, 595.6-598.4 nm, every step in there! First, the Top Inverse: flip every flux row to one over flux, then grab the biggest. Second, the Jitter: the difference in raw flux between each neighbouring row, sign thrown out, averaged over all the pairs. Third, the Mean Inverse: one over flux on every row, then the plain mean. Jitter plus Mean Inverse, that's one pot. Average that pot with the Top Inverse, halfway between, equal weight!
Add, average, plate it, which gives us 10.8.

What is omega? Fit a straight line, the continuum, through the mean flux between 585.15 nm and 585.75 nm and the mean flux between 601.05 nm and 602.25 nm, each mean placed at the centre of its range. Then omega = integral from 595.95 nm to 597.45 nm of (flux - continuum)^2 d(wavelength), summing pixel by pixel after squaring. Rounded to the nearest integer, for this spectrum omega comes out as 548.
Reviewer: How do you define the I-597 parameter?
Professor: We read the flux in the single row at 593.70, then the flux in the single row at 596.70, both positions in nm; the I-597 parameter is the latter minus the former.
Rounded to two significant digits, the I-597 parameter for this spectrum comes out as -16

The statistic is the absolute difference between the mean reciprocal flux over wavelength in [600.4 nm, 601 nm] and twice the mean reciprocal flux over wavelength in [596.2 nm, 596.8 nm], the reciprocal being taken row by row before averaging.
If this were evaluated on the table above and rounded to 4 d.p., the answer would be 0.0075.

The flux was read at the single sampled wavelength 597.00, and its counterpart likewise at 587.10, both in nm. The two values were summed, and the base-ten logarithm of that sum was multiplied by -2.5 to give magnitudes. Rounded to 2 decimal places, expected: -6.13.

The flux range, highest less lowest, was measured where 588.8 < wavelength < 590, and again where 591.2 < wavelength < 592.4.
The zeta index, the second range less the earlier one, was -18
